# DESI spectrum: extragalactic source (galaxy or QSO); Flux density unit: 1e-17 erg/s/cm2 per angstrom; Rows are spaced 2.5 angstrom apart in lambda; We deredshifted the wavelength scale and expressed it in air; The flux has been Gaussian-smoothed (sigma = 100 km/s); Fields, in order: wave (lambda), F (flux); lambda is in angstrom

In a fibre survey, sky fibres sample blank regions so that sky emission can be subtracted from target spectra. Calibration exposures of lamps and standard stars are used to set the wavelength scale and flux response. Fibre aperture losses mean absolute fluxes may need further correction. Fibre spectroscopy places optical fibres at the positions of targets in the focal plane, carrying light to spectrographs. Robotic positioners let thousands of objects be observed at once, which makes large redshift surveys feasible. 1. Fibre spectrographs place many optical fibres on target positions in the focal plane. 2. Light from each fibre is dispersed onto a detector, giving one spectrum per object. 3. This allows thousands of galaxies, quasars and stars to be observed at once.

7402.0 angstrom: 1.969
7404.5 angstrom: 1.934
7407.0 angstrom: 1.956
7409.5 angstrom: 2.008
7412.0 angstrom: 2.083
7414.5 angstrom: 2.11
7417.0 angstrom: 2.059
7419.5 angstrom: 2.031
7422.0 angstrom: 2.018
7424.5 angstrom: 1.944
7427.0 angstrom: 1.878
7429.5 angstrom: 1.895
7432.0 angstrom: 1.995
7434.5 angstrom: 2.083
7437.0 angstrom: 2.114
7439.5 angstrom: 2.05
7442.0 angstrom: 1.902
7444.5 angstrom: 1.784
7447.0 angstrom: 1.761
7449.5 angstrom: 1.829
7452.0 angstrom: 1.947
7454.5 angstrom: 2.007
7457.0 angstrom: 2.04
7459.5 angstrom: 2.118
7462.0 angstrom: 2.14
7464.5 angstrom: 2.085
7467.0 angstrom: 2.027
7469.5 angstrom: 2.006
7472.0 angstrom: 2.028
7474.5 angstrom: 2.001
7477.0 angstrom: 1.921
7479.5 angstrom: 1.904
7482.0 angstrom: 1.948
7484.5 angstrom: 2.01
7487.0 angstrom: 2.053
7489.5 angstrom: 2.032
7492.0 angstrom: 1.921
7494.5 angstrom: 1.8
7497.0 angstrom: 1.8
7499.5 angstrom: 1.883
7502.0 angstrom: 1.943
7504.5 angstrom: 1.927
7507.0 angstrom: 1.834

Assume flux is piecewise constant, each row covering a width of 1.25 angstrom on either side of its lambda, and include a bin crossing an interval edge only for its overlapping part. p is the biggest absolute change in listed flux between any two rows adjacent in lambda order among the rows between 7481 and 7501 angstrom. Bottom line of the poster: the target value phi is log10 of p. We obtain -0.92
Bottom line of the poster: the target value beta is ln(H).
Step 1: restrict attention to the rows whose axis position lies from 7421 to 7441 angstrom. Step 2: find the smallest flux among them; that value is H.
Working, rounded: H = 1.878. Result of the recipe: 0.630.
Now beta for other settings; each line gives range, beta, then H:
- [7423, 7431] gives 0.630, 1.878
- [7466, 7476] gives 0.694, 2.001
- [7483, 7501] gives 0.588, 1.8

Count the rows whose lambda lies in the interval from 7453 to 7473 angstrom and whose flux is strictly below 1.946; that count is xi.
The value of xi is 0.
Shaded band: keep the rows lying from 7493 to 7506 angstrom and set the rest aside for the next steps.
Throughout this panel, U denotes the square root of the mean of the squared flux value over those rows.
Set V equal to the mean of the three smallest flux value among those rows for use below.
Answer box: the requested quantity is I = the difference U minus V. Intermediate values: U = 1.87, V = 1.83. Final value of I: 0.04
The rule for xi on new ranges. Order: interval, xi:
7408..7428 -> 2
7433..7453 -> 4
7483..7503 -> 5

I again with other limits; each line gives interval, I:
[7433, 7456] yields 0.15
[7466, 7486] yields 0.06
